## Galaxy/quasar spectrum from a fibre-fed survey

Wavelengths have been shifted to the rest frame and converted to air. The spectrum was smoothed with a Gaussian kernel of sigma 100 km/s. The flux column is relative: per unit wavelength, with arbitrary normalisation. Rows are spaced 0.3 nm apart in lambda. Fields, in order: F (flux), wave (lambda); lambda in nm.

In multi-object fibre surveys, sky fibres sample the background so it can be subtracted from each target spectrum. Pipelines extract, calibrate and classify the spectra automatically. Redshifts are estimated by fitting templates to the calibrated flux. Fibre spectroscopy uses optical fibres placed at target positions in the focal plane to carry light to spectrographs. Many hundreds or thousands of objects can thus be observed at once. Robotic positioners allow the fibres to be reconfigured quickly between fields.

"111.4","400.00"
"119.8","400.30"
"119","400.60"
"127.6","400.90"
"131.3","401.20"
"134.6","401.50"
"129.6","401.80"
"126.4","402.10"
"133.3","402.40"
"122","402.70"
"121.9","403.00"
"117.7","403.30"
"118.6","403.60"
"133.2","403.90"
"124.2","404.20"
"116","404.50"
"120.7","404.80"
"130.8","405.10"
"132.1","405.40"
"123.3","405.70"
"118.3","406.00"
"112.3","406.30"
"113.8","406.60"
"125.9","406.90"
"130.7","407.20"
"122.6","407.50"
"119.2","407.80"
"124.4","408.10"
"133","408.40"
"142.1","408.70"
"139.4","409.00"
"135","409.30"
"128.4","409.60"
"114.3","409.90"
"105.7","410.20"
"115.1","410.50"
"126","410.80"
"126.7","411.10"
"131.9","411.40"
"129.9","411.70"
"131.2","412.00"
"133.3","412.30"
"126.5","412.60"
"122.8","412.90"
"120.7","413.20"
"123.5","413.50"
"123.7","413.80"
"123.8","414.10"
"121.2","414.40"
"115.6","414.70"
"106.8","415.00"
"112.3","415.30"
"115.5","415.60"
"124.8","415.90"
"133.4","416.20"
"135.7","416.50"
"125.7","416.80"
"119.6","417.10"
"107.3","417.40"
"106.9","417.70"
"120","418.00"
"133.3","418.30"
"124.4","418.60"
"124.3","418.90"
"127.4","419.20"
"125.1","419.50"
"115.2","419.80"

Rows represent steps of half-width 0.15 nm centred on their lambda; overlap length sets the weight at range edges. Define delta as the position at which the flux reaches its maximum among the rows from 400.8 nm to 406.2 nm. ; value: 401.50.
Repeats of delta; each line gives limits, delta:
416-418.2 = 416.50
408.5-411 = 408.70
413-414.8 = 414.10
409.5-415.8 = 412.30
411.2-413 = 412.30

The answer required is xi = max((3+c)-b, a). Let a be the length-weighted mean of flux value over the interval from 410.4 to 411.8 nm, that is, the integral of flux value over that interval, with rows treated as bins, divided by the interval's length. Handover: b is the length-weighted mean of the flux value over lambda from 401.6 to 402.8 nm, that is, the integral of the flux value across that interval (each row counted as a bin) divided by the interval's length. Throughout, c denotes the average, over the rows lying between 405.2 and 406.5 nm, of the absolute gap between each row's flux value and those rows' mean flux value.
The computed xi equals 126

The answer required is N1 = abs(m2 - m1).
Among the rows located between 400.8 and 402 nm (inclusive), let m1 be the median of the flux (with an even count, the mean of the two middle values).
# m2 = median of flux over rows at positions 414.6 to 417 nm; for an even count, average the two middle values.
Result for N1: 10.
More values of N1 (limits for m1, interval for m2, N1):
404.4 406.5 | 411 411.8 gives 9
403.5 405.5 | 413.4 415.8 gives 6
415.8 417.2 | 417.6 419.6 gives 1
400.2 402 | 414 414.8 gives 7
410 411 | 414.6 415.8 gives 1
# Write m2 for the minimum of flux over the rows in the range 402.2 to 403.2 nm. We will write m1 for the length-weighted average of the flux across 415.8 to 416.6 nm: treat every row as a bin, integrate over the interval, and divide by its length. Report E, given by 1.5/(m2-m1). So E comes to -0.16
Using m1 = 131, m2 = 121.9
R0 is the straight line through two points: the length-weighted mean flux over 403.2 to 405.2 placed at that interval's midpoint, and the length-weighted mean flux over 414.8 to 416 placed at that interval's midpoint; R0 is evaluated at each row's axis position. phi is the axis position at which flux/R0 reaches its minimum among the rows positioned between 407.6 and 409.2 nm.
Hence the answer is 407.80 nm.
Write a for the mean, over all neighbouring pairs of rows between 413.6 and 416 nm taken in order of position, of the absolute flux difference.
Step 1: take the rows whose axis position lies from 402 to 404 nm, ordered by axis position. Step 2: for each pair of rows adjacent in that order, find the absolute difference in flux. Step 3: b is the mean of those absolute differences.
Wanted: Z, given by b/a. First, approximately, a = 5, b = 6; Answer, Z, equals 1.3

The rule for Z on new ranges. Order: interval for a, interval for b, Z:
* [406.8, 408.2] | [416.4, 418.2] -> 1.6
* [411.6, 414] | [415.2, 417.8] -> 2.4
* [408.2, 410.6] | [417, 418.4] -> 1.2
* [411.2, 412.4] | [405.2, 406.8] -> 3.0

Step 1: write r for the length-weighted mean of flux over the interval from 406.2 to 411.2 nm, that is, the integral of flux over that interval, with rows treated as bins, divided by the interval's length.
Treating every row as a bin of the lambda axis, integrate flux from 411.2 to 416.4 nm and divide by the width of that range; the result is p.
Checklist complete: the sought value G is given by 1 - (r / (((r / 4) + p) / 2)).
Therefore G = -0.610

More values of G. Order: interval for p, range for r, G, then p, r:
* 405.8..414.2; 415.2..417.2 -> -0.592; 125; 124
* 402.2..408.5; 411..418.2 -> -0.590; 123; 122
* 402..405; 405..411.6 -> -0.616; 123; 125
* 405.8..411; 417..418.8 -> -0.546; 124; 119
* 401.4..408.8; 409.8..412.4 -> -0.589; 125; 124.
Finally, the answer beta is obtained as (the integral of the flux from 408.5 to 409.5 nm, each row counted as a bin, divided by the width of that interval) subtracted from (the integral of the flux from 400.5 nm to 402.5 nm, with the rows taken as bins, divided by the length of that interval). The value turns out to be -9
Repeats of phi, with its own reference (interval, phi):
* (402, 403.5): 403.30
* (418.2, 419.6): 418.60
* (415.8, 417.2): 417.10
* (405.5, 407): 406.30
